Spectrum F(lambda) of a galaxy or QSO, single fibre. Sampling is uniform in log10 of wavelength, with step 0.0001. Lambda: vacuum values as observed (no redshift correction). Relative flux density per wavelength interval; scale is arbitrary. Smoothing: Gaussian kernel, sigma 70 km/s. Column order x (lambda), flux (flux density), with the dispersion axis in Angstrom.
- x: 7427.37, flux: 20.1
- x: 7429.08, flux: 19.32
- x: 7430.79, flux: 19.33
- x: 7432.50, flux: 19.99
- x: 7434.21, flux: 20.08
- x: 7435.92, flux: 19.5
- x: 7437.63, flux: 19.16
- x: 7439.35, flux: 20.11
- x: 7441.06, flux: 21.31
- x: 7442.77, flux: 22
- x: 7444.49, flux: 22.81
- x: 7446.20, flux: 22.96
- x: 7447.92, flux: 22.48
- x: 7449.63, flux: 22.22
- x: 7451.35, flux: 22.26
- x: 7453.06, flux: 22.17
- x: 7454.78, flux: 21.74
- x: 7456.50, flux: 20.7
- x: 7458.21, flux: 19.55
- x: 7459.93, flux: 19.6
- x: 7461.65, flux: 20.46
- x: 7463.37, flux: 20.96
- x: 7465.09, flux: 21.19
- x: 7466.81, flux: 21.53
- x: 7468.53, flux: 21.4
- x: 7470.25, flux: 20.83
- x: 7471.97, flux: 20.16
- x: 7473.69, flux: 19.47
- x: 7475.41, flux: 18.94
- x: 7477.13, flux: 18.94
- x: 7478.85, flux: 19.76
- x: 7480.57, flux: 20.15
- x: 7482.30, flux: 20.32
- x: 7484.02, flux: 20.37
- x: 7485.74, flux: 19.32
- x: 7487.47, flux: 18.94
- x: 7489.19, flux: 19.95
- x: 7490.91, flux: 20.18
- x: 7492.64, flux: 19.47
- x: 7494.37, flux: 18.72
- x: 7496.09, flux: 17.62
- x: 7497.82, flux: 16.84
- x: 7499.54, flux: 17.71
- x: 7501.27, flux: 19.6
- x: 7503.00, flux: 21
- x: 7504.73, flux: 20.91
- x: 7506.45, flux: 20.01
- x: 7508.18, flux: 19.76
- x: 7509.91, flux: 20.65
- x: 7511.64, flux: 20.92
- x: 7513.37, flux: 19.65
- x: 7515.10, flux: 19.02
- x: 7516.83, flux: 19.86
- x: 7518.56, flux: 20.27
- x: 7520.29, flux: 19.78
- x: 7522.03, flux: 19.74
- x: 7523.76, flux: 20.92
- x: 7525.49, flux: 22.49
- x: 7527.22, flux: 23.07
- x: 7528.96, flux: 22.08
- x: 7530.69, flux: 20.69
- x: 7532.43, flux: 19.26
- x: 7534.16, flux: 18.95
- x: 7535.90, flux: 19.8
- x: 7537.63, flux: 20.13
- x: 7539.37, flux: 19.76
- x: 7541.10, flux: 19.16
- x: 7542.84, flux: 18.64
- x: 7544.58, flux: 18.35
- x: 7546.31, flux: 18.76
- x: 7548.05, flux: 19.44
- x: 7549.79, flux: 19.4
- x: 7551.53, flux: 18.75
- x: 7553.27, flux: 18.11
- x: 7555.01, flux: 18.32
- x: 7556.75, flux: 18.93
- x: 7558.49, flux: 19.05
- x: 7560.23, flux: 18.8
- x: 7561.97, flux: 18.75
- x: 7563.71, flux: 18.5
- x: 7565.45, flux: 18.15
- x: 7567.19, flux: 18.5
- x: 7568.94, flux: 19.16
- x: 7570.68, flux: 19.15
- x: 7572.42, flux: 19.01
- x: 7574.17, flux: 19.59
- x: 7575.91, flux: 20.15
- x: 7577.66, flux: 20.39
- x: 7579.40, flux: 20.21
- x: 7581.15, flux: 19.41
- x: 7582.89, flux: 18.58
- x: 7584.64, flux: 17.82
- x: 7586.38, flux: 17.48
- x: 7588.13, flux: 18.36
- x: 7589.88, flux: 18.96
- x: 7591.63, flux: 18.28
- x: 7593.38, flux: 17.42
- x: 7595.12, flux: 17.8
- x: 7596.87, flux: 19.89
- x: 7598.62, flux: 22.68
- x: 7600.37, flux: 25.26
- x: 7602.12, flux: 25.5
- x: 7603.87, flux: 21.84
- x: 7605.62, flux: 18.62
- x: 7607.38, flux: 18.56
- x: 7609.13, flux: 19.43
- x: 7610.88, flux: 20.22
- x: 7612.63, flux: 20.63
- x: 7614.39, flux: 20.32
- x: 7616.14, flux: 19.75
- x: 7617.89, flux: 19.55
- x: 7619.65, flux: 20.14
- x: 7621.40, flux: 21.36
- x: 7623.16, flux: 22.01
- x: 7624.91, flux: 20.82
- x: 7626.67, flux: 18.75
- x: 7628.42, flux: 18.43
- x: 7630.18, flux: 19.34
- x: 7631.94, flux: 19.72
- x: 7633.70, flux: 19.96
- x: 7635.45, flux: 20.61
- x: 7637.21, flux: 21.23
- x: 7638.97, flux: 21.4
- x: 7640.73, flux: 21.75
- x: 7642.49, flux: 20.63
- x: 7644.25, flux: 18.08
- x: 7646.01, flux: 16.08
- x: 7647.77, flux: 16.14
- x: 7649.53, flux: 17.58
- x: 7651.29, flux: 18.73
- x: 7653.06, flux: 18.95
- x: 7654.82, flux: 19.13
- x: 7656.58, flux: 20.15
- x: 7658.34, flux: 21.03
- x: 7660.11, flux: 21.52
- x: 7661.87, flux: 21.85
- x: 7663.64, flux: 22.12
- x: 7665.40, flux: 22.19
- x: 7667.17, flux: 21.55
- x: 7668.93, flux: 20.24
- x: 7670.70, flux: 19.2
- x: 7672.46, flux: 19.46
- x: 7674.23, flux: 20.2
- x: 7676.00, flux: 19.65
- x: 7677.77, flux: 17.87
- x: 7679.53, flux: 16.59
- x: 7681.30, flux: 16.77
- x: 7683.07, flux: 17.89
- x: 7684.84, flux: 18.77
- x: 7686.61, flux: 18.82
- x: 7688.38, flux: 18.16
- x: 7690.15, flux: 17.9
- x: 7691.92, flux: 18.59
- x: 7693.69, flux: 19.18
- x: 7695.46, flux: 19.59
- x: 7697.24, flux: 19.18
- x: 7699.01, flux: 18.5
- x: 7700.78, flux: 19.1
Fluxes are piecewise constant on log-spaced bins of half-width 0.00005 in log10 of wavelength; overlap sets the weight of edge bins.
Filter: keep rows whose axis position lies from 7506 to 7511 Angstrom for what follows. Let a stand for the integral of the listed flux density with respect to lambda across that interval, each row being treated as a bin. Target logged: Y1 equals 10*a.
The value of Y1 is 1009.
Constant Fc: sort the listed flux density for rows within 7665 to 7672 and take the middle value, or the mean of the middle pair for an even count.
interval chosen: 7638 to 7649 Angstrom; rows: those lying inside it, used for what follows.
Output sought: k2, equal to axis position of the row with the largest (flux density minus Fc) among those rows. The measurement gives 7640.73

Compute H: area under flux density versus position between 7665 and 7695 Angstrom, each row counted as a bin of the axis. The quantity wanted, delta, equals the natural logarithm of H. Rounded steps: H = 569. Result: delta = 6.34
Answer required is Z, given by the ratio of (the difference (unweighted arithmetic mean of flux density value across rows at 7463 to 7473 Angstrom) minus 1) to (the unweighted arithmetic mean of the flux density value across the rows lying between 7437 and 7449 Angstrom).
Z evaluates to 0.93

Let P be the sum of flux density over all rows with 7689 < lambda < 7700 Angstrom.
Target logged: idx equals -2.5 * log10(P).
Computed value -5.13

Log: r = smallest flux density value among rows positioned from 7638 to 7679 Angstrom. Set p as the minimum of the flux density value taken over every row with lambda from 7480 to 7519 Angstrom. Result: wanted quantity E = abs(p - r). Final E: 0.8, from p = 16.84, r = 16.08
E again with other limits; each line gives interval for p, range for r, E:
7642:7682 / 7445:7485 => 2.9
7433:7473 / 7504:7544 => 0.5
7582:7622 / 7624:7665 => 1.3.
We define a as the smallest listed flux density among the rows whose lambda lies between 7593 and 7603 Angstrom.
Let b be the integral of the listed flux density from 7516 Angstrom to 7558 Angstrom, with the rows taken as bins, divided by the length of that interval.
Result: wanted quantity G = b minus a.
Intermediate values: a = 17.42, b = 19.8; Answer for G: 2.3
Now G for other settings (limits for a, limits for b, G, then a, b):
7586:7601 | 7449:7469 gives 3.7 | 17.42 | 21.1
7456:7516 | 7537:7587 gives 2.1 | 16.84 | 19.0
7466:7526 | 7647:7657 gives 1.6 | 16.84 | 18.4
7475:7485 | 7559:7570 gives -0.3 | 18.94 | 18.7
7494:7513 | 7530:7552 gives 2.5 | 16.84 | 19.3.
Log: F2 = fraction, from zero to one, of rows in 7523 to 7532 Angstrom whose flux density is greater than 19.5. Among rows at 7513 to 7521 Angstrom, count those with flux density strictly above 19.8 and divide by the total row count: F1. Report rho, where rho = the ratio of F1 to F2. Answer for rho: 0.4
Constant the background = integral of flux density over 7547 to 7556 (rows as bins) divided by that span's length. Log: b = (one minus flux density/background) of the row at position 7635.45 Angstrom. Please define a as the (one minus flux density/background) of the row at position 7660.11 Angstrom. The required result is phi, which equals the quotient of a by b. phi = 1.5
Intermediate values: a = -0.15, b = -0.10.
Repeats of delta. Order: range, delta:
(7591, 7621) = 6.42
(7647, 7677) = 6.40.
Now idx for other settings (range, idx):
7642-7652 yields -5.08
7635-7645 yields -5.23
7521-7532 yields -5.28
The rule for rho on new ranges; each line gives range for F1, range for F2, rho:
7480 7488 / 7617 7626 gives 0.6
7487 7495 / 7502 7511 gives 0.4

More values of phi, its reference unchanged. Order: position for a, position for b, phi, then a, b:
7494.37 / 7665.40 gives 0.0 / 0.00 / -0.18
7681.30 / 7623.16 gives -0.6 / 0.11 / -0.17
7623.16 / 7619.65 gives 2.4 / -0.17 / -0.07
